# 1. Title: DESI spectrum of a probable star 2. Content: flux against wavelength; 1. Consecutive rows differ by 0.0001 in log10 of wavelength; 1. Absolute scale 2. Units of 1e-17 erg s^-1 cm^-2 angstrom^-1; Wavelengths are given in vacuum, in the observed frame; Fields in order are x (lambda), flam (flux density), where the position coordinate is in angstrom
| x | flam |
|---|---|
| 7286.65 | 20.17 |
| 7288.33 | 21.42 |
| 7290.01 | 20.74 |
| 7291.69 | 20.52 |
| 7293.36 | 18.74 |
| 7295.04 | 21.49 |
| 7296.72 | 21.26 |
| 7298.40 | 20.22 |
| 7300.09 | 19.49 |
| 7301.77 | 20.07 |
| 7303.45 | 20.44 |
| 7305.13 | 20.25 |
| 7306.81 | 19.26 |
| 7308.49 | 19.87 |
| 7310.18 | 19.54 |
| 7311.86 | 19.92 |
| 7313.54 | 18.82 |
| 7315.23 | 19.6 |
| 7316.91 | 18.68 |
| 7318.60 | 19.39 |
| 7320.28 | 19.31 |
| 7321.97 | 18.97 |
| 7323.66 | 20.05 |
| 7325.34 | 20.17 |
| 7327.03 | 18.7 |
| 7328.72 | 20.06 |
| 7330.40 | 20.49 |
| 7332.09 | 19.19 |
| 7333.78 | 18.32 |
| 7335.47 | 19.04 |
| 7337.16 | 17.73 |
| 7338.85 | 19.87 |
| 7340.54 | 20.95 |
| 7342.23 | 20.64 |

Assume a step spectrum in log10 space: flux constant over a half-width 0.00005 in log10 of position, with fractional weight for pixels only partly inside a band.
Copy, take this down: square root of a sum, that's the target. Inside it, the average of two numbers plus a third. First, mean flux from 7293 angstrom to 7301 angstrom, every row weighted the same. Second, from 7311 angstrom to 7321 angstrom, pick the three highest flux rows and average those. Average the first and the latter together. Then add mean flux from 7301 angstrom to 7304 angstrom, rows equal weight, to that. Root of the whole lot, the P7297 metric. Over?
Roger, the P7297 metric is 6.34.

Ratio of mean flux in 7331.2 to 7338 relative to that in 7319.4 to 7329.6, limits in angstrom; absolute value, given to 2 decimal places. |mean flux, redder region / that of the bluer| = 0.95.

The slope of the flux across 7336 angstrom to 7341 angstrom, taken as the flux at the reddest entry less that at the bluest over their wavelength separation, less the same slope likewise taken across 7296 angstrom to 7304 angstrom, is 1.1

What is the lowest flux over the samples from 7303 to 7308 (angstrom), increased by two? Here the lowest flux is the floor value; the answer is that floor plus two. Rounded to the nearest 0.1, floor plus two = 21.3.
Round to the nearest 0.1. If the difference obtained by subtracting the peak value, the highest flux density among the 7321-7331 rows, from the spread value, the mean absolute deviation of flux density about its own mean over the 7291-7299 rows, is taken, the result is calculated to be -19.7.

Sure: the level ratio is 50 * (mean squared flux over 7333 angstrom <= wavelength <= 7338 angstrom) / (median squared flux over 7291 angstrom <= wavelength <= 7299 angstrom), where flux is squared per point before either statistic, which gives 40.1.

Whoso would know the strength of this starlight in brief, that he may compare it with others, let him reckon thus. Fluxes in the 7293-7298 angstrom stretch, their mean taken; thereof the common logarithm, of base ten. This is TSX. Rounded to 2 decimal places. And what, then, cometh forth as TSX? 1.31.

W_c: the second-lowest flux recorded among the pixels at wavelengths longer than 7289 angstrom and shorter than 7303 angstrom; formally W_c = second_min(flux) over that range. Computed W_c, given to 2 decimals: 19.49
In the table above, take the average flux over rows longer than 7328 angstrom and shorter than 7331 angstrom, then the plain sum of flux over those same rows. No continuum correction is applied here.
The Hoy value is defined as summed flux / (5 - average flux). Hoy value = -2.65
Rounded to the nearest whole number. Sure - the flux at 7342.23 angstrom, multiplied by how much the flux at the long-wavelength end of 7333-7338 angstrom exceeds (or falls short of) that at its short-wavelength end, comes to -12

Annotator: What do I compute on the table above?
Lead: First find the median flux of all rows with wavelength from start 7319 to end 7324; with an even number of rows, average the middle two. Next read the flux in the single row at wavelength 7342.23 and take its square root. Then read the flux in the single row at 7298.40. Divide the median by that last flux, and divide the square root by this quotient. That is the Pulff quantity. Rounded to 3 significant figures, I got 4.76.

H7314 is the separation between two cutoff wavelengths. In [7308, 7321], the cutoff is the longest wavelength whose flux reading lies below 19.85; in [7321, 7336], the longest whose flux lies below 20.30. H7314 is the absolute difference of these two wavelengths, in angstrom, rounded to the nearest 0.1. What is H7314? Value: 15.2 angstrom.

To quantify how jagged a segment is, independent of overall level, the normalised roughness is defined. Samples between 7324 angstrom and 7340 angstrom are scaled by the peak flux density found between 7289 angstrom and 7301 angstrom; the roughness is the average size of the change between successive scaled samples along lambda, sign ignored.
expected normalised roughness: 0.056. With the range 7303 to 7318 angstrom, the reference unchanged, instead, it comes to 0.031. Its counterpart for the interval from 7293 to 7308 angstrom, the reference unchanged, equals 0.040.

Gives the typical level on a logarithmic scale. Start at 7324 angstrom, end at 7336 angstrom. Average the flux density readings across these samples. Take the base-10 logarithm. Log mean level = 1.29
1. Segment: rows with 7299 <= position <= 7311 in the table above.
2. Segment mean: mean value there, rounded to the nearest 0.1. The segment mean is 19.8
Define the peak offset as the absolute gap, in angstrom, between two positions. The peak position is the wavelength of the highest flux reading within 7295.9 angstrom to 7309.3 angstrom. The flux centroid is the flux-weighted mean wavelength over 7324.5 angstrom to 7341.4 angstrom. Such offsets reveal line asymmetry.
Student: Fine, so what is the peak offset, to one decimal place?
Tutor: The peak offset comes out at 36.2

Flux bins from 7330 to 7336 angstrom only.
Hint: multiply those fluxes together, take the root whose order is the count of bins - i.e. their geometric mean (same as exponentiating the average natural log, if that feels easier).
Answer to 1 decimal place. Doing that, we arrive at 19.2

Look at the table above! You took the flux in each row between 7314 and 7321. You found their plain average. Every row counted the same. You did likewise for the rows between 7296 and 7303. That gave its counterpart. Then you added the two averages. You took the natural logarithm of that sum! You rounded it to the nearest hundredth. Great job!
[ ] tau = 3.68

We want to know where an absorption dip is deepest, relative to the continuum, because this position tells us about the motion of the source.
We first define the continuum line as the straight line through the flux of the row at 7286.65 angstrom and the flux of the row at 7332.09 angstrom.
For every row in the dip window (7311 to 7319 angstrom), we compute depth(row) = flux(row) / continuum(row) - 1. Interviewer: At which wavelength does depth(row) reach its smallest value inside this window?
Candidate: 7316.91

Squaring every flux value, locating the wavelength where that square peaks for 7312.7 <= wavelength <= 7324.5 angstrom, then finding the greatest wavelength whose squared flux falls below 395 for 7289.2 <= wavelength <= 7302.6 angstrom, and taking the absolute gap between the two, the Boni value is 23.6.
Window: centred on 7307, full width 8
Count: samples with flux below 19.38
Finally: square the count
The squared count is 1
